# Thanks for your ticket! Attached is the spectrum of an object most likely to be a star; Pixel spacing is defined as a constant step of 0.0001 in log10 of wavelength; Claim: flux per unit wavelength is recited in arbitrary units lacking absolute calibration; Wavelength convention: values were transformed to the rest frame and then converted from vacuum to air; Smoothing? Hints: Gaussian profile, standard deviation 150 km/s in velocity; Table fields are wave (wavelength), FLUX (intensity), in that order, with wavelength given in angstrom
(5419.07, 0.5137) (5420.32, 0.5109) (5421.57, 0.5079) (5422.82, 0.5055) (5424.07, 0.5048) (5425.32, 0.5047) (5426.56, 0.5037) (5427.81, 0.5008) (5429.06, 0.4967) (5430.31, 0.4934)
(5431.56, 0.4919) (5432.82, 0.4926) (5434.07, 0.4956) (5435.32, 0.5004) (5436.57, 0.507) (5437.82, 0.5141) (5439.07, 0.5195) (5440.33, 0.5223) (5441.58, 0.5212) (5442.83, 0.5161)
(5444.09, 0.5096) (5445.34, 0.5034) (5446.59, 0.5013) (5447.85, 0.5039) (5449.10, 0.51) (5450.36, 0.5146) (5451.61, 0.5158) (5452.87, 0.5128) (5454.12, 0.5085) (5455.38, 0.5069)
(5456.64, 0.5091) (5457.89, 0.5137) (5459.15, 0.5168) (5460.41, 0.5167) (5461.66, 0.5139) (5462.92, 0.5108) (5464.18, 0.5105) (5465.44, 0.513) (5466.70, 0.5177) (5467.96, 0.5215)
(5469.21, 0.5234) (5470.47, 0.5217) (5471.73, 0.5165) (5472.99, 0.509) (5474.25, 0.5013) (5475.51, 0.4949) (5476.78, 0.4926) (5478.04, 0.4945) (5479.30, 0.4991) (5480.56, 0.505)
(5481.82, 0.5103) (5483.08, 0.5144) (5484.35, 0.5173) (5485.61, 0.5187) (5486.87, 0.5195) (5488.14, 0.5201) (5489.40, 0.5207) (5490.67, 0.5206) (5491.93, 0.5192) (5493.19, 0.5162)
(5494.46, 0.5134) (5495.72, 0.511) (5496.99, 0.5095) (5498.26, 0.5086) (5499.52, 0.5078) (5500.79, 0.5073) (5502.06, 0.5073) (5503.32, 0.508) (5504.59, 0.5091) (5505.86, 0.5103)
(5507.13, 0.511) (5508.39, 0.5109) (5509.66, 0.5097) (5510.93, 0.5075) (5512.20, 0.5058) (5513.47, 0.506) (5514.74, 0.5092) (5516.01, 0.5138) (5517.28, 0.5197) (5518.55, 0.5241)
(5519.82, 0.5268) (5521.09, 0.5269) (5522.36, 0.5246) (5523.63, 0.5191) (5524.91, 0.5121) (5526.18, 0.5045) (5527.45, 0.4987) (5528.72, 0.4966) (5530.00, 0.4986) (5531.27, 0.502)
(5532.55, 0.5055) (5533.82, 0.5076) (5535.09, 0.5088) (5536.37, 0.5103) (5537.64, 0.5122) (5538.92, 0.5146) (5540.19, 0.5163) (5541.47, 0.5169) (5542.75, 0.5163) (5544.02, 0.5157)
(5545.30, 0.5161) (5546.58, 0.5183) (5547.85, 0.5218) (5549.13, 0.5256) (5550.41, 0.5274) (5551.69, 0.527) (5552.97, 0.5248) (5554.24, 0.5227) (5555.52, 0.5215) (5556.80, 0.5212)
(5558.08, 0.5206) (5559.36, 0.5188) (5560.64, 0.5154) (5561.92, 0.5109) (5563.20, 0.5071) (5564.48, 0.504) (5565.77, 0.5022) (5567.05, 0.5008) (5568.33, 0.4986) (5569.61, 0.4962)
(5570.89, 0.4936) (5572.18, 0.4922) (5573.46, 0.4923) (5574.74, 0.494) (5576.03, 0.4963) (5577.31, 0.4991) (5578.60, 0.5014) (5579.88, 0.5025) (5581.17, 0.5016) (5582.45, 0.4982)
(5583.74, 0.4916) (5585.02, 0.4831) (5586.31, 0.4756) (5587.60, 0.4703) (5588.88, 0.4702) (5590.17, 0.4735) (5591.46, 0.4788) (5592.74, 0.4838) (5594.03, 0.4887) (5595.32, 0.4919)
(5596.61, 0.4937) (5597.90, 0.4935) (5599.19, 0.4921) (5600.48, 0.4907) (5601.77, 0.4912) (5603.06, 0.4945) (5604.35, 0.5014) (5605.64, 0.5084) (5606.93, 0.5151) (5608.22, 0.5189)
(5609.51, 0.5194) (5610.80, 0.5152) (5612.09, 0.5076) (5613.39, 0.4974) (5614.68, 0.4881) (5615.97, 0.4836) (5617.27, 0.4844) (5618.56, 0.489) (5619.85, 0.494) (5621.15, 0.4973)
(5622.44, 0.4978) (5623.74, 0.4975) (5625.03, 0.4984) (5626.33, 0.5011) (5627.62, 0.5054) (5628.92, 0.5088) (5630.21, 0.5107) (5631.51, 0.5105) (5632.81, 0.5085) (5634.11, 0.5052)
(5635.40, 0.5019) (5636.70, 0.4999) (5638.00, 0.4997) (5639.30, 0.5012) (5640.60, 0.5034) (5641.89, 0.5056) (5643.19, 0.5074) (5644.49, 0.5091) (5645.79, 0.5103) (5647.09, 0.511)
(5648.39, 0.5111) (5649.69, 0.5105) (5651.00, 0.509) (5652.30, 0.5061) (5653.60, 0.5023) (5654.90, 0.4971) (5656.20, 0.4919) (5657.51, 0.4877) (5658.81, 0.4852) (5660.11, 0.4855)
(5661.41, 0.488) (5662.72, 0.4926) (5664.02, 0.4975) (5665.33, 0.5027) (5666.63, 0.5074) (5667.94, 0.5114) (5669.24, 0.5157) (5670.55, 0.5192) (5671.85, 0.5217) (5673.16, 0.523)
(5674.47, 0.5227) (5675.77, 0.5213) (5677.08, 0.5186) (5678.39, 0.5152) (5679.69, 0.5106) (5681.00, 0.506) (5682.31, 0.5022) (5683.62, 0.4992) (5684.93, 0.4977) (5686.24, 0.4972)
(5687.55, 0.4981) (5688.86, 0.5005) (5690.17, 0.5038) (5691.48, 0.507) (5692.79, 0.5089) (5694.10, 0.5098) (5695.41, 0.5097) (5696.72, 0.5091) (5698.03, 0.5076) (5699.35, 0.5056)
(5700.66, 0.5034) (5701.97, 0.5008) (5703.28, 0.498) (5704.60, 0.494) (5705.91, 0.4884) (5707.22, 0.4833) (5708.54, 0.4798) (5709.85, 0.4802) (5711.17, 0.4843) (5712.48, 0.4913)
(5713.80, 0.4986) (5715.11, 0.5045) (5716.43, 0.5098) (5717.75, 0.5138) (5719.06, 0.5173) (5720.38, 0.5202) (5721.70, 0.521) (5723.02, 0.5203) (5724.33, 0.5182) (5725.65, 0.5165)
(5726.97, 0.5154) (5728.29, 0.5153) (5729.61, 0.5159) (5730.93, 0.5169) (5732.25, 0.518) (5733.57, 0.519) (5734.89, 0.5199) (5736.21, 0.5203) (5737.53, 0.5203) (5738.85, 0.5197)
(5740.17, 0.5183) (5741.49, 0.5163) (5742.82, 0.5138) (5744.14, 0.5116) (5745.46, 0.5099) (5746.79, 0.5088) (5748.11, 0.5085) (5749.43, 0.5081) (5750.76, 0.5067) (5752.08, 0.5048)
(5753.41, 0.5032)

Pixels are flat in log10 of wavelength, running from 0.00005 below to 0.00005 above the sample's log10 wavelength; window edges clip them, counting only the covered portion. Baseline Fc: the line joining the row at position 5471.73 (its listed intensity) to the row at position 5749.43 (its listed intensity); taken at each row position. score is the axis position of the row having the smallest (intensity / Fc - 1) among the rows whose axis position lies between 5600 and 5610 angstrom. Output 5600.48 angstrom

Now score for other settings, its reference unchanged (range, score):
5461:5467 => 5464.18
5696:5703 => 5701.97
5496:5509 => 5500.79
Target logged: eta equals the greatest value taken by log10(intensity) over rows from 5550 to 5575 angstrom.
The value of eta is -0.278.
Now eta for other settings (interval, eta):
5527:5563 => -0.278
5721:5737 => -0.283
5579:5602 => -0.299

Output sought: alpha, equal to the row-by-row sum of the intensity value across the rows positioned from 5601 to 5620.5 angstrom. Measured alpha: 7.5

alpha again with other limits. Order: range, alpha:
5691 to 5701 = 4.1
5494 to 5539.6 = 18.4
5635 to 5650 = 6.1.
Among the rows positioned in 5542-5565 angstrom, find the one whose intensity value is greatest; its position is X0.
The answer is 5550.41 angstrom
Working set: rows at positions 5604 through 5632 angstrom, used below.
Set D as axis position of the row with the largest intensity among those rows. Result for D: 5609.51 angstrom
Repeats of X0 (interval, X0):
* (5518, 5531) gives 5521.09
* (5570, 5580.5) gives 5579.88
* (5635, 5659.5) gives 5648.39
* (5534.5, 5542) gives 5541.47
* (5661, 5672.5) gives 5671.85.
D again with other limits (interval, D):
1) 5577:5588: 5579.88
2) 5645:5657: 5648.39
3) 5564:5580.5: 5564.48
